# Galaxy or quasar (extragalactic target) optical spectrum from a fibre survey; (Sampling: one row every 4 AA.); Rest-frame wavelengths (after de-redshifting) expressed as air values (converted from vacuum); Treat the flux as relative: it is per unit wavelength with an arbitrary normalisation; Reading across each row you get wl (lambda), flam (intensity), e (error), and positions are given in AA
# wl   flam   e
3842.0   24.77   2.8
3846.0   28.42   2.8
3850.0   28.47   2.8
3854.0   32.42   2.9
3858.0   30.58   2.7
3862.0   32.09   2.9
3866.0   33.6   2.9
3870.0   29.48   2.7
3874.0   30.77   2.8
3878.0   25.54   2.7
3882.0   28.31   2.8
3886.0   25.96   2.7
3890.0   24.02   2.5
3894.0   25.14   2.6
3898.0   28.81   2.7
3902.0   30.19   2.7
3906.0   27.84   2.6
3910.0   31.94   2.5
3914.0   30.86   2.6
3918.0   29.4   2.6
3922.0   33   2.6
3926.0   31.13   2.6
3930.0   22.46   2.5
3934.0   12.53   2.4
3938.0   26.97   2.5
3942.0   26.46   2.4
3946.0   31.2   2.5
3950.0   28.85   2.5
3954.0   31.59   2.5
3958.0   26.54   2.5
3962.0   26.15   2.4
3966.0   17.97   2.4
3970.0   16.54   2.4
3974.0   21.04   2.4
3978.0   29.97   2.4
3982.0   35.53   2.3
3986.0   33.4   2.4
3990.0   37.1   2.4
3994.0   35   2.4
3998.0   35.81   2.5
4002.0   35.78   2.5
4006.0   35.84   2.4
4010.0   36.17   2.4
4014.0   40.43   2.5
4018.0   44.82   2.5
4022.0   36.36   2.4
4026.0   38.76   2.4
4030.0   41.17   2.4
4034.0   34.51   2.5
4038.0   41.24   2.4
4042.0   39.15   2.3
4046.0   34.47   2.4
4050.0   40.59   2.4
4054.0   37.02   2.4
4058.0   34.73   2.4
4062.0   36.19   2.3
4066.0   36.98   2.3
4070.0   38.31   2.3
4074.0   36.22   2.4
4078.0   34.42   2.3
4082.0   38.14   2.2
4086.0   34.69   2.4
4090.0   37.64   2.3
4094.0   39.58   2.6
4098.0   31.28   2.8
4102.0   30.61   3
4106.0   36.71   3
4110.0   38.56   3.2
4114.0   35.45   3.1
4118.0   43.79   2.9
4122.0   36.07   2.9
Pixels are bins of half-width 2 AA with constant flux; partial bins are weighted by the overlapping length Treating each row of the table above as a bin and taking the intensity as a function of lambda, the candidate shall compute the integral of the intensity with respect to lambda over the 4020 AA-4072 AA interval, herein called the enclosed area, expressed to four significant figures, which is 1958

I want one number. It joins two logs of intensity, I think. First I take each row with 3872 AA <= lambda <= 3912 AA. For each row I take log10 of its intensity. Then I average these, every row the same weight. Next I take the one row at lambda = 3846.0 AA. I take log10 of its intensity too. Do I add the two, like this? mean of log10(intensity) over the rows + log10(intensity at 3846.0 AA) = 2.90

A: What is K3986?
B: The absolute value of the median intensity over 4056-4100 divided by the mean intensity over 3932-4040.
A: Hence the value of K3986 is 1.14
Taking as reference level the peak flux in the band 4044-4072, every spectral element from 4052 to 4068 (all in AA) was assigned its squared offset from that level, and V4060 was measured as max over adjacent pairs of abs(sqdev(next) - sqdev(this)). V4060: 22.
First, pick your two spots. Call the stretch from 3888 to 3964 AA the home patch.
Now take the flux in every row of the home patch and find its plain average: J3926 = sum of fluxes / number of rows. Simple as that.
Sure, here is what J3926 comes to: 28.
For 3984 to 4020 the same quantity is 37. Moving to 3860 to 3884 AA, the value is 30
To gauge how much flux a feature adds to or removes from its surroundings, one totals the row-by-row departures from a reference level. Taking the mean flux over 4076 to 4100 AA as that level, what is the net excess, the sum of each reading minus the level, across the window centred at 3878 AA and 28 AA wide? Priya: -54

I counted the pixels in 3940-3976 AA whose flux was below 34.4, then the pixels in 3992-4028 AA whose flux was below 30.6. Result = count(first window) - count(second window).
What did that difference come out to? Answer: 9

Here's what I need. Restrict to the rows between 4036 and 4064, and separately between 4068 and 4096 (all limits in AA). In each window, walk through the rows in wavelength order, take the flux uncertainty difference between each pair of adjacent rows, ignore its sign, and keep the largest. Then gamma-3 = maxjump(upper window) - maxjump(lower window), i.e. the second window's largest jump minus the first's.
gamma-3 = 0.20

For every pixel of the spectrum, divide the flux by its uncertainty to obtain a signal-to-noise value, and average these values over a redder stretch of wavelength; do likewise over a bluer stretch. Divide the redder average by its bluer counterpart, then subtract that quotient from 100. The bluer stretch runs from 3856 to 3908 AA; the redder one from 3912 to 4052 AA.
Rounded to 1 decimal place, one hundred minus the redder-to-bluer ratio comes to 98.8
